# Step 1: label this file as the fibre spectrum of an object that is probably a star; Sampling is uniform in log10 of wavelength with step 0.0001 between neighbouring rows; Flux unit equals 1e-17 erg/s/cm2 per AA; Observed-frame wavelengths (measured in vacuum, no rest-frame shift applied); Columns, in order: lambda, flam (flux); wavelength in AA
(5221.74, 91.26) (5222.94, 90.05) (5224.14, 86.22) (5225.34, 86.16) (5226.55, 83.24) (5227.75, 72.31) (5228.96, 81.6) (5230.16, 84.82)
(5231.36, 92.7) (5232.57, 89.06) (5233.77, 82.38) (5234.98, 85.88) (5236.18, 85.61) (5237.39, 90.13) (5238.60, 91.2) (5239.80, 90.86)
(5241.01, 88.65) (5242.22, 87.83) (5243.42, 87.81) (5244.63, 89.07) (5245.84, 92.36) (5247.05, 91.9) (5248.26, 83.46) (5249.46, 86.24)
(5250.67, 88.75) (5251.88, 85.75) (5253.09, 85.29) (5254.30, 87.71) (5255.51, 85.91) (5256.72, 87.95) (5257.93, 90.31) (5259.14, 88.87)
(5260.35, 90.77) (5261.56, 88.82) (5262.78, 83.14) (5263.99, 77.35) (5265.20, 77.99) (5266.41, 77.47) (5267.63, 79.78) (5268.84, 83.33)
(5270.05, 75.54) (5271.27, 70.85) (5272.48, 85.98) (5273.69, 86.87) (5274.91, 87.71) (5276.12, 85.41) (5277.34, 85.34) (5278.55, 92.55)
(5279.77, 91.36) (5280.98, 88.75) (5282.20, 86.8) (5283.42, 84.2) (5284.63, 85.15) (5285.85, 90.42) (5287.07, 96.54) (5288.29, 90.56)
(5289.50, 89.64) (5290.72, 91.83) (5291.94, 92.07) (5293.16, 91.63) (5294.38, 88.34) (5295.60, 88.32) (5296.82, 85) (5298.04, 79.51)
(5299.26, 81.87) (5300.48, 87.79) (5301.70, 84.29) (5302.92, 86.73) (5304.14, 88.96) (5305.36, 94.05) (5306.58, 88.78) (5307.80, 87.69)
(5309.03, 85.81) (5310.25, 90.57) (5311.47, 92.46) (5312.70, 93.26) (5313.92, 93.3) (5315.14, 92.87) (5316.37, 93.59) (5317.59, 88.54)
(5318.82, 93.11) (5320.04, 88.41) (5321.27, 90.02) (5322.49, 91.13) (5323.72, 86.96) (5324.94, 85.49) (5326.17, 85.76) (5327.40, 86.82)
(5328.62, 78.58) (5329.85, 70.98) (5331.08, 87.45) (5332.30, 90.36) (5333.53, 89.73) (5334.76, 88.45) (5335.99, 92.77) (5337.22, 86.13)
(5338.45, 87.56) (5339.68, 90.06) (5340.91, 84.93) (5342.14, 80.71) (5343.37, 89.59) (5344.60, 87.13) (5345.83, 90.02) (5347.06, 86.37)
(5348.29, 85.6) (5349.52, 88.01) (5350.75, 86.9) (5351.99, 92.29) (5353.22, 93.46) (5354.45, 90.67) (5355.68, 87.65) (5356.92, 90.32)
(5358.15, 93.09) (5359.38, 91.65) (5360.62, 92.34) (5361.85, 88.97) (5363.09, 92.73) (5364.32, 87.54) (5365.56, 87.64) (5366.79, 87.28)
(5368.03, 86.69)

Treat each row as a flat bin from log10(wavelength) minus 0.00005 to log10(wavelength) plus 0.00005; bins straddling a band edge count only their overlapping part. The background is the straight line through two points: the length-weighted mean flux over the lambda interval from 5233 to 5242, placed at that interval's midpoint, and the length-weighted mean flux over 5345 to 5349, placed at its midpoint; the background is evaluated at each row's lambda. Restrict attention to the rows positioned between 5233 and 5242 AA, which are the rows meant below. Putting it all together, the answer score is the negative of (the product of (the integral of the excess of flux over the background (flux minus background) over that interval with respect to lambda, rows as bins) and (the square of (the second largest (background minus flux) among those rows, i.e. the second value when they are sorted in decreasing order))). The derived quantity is -1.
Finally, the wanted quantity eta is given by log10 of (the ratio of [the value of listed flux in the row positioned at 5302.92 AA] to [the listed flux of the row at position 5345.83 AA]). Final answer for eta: -0.016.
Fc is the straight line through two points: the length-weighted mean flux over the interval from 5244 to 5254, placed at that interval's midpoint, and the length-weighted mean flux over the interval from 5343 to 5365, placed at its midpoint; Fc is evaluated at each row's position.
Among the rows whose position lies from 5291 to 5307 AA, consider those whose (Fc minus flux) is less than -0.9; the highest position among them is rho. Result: 5305.36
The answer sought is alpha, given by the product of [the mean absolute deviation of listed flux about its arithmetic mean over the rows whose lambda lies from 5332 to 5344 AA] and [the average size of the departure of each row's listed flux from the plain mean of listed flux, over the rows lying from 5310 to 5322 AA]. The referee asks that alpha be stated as 4.6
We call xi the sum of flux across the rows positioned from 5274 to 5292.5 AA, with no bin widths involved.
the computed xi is 1338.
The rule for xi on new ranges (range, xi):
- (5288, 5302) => 1051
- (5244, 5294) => 3551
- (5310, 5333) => 1680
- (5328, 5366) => 2730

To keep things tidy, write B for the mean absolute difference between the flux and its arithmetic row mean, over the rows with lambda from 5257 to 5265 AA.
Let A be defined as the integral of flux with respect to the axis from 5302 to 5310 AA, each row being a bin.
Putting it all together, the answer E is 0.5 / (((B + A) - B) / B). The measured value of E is 0.0030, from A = 709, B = 4.2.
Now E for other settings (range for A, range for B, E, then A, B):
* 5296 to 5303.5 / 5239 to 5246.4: 0.0011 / 632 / 1.5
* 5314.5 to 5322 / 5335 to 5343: 0.0023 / 683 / 3.1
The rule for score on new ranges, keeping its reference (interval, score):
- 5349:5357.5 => -1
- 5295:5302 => 723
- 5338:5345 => 37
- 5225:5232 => 1215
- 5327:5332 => 2475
